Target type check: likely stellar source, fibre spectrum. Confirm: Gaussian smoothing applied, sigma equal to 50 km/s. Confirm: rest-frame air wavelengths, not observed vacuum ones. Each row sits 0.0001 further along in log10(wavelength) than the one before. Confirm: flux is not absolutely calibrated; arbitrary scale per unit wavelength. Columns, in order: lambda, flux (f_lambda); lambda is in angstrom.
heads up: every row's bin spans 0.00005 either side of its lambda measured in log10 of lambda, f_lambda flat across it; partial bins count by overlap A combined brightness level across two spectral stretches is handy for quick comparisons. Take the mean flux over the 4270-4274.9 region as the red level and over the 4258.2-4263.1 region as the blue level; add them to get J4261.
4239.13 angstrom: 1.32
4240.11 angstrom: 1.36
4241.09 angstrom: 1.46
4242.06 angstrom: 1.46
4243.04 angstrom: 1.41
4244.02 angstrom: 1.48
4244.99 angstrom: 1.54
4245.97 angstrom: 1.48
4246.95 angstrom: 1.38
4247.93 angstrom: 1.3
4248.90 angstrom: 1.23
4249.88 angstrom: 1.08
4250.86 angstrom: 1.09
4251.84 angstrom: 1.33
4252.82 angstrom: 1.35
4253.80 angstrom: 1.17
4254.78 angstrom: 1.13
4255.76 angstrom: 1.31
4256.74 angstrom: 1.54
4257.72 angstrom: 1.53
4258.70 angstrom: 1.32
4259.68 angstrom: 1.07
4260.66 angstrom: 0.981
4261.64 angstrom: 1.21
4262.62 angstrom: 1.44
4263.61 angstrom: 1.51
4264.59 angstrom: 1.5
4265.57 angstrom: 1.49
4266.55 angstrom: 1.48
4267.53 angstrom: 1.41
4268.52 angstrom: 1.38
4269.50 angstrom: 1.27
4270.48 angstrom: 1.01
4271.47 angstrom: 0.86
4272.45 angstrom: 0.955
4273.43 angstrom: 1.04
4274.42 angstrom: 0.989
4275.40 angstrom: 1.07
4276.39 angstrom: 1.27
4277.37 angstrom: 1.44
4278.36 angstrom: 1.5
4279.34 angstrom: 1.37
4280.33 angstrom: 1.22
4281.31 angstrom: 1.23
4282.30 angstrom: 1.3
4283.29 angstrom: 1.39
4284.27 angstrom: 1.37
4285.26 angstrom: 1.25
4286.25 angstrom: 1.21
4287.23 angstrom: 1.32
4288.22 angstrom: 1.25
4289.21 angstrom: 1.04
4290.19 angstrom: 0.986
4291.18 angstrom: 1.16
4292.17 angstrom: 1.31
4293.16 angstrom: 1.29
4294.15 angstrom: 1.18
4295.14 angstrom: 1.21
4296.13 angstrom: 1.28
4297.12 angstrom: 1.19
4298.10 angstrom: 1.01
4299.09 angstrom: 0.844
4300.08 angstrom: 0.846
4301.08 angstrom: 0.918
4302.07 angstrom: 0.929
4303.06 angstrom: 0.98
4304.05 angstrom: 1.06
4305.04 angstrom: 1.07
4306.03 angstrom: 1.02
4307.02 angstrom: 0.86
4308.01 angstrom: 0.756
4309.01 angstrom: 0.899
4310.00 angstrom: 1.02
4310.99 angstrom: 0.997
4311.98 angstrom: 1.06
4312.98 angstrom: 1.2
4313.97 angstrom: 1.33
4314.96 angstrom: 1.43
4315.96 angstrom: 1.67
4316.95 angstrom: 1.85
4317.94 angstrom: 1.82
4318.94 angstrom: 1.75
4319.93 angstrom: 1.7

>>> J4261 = 2.175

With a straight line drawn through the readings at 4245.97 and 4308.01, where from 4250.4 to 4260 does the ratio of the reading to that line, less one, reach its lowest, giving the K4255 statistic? 4250.86 angstrom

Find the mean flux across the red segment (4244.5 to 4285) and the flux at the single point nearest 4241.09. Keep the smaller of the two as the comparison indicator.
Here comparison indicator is 1.28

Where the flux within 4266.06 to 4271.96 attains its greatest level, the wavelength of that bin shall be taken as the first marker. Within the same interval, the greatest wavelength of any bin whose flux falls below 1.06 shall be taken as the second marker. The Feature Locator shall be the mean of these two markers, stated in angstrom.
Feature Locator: 4269.0 angstrom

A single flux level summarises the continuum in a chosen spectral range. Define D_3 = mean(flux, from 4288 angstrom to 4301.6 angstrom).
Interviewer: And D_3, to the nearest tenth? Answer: 1.1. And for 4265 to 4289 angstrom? 1.3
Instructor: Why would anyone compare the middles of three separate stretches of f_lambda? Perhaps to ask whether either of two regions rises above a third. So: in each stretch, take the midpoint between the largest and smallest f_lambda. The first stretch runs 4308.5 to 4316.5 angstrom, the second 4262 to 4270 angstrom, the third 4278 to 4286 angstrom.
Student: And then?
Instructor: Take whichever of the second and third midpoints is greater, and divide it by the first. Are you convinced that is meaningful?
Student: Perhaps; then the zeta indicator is 1.08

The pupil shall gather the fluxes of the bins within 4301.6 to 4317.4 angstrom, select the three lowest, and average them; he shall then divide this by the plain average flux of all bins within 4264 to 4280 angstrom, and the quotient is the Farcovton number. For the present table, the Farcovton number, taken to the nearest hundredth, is 0.67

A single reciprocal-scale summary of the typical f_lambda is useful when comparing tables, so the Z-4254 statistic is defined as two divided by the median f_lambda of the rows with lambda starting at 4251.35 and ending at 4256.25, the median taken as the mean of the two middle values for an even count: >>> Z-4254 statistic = 1.53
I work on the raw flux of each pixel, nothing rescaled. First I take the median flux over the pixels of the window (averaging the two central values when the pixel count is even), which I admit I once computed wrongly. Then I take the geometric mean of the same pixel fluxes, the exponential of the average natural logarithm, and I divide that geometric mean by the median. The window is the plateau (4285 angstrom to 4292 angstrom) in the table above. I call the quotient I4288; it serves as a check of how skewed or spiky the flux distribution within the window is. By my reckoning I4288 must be 0.97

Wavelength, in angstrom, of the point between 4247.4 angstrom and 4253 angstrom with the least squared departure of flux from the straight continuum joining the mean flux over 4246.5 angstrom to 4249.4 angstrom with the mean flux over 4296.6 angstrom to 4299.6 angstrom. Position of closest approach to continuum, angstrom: 4247.93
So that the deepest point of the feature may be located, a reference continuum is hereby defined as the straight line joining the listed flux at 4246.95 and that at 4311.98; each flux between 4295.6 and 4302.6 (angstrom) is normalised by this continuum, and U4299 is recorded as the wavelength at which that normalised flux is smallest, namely 4299.09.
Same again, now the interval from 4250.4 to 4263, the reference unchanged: 4260.66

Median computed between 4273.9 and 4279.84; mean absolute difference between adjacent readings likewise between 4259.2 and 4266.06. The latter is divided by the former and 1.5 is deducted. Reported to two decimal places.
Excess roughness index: -1.42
